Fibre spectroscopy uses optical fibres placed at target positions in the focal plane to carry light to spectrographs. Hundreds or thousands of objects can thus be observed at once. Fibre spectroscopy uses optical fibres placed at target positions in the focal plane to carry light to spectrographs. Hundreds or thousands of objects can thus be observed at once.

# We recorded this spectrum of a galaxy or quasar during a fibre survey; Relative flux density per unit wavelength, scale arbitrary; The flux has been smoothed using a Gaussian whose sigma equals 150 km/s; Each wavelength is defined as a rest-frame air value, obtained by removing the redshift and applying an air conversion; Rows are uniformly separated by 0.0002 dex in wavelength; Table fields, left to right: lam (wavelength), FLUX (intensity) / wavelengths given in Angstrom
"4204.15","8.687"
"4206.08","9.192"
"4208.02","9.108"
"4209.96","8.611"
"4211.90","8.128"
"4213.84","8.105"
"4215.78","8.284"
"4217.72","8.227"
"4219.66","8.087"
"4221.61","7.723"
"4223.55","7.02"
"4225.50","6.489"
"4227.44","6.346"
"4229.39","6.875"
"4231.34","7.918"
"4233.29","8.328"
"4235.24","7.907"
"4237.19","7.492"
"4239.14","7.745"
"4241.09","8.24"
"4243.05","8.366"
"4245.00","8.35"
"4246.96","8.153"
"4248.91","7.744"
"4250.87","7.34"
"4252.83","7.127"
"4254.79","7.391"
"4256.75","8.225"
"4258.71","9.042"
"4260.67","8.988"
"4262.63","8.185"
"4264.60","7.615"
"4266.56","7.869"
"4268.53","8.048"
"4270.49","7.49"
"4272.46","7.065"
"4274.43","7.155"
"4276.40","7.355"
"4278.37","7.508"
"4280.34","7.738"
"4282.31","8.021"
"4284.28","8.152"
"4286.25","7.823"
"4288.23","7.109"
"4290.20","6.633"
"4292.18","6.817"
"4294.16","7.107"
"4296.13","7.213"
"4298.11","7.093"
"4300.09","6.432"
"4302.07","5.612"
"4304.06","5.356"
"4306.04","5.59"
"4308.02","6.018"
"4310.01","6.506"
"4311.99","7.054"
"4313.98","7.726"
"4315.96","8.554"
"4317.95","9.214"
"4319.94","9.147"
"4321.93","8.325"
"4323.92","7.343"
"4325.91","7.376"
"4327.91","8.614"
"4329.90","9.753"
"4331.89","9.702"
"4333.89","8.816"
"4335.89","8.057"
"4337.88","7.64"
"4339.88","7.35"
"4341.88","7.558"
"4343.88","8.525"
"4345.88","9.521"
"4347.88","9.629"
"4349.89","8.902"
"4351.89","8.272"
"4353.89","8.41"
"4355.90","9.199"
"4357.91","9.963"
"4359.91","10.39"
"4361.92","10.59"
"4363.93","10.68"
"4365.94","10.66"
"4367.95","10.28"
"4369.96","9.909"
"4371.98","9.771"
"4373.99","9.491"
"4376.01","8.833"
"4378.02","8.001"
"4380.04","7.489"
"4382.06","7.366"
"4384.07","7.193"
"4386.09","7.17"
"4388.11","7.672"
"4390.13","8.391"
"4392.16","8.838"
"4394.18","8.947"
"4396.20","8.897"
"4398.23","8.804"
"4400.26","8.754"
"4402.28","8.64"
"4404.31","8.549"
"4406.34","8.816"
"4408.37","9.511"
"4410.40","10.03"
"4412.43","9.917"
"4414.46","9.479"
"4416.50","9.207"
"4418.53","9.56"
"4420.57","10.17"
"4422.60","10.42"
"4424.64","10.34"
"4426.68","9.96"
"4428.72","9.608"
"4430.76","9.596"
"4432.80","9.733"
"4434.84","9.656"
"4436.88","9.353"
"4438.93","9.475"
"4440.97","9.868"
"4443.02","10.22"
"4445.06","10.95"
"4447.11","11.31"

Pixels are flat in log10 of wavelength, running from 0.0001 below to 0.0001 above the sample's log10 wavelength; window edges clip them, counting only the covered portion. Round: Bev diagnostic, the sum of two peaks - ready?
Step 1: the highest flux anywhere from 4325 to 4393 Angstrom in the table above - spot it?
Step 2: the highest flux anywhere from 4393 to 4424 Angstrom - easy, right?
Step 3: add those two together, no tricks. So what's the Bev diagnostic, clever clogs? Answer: 21.1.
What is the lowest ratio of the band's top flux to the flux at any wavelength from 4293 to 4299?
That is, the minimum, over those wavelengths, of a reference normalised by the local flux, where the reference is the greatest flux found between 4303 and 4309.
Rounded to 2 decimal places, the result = 0.83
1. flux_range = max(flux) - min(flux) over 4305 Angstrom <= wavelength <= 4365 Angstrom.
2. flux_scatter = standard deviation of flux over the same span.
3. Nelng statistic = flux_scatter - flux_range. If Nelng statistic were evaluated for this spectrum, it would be -3.8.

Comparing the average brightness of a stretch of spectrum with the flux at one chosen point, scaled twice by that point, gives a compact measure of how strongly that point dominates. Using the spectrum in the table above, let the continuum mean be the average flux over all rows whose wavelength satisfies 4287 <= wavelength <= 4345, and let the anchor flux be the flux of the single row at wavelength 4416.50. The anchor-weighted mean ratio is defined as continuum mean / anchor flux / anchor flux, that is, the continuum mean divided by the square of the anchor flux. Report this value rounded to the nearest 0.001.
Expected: 0.089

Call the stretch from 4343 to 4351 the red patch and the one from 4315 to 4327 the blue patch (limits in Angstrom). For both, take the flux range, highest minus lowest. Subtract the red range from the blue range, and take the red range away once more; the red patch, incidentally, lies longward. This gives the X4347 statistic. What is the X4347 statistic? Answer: 0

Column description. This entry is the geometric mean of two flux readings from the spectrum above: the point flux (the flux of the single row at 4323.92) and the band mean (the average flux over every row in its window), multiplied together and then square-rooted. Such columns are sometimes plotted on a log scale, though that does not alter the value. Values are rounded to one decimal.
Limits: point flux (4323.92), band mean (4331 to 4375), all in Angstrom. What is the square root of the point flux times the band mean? 8.2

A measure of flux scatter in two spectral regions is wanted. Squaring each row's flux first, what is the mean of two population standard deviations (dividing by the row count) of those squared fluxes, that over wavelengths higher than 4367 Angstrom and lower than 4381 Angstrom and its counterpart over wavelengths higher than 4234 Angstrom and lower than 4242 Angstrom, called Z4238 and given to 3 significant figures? 10.7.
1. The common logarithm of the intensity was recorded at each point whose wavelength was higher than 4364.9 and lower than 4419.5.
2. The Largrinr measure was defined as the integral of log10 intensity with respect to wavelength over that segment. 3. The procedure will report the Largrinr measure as 52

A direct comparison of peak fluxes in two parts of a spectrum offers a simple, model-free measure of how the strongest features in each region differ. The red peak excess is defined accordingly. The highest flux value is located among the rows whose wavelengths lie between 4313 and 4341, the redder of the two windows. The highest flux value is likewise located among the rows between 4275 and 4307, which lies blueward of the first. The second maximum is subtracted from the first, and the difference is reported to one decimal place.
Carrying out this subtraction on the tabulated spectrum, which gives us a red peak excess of 1.6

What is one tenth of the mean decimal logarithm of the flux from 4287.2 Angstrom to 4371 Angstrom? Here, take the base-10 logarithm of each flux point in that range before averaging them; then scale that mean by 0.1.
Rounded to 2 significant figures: 0.091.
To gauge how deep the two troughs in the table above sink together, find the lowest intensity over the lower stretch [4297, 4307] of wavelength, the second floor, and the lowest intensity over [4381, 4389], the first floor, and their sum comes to 13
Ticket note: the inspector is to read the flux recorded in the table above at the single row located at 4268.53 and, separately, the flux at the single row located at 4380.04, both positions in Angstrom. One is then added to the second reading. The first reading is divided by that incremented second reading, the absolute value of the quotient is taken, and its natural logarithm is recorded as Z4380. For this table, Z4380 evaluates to -0.05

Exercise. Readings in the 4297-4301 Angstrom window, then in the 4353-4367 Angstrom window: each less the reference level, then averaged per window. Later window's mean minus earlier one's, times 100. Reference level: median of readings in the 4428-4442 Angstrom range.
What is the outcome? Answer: 322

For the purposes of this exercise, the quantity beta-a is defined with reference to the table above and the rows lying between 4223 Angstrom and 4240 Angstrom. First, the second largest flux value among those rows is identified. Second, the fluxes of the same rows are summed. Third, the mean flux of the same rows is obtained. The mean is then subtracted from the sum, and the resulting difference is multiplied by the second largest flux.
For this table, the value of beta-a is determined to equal 465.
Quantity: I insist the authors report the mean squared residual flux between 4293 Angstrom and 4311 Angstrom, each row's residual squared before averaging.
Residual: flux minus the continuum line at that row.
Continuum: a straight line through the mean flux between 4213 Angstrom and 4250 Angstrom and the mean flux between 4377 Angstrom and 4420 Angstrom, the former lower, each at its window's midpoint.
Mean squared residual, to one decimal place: 3.7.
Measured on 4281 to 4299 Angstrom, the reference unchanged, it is 0.8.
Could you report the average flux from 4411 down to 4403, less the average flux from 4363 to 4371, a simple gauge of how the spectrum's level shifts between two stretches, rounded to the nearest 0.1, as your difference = -1.2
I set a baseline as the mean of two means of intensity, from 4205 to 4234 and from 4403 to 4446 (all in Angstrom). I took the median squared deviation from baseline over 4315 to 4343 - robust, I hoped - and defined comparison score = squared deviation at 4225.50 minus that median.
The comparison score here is 4.7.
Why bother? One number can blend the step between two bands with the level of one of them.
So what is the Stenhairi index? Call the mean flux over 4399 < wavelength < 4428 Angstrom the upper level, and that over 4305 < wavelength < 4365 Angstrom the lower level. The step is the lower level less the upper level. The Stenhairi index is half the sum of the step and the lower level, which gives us 3.72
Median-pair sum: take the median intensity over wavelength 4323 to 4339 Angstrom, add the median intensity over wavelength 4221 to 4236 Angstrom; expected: 15.7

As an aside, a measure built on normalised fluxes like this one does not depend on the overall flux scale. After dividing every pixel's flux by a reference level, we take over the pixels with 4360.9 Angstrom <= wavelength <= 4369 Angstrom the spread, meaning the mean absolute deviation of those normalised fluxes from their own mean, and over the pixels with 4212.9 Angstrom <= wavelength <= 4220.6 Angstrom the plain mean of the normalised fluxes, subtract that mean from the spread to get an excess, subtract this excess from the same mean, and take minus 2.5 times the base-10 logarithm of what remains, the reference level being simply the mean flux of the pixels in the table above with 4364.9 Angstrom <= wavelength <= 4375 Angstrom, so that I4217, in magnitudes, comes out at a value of -0.52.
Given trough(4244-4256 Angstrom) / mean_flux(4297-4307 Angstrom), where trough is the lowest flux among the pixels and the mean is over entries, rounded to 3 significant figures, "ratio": 1.18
